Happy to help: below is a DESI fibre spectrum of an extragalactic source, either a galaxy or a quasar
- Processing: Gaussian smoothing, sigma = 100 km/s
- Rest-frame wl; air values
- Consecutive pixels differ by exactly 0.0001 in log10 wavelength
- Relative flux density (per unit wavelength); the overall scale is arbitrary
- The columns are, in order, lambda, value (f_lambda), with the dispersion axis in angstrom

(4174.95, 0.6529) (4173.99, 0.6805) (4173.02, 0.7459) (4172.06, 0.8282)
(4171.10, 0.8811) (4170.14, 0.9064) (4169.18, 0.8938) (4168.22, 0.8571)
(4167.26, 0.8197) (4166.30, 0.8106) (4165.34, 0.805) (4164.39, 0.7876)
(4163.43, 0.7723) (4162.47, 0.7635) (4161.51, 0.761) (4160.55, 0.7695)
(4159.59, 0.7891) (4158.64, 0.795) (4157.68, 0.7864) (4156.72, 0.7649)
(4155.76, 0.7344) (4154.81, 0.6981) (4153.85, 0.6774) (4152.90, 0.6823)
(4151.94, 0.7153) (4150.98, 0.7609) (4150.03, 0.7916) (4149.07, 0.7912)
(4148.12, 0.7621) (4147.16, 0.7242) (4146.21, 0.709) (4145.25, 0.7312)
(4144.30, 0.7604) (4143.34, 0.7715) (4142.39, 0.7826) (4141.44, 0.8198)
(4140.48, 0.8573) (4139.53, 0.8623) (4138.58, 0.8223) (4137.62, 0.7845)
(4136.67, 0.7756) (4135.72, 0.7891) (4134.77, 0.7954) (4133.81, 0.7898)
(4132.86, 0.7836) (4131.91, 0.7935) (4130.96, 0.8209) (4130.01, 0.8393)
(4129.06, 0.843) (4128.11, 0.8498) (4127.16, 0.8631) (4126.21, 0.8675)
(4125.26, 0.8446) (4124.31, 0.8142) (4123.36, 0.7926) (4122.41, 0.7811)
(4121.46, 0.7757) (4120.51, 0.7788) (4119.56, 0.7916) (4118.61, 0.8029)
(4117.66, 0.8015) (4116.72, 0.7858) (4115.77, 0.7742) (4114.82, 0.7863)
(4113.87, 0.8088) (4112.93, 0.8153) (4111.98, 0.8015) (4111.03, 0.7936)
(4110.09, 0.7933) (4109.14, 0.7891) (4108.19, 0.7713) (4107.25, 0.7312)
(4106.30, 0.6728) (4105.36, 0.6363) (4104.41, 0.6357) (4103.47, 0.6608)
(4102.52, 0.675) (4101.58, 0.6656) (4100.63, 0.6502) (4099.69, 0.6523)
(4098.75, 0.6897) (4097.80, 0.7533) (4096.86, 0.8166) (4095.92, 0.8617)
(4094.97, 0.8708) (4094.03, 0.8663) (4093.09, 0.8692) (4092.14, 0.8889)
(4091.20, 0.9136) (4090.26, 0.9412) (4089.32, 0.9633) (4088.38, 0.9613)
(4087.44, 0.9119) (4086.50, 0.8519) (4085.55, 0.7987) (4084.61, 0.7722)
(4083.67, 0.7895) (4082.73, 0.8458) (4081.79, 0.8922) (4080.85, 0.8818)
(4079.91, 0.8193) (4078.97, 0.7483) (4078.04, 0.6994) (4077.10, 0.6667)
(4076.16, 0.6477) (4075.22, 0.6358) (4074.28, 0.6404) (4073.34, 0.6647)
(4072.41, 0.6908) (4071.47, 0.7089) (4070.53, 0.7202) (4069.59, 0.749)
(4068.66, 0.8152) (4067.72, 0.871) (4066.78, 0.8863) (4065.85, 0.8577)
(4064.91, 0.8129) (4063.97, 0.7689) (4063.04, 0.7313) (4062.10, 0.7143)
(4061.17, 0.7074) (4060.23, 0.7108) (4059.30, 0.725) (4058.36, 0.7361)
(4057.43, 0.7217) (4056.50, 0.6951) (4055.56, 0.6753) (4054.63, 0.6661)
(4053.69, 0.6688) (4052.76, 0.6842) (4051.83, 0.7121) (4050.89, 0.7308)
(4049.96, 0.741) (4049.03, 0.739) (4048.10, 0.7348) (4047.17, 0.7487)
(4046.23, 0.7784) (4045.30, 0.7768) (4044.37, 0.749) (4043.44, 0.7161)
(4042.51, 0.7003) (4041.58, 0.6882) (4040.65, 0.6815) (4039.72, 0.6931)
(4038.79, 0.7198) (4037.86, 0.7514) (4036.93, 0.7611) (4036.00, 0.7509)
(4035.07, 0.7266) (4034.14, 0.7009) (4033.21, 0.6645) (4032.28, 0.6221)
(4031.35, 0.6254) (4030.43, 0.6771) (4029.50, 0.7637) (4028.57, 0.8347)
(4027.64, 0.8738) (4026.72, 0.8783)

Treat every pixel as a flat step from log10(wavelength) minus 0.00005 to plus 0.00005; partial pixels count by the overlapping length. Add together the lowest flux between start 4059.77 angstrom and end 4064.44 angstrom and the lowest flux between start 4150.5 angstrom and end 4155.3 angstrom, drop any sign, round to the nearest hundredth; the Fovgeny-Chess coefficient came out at 1.38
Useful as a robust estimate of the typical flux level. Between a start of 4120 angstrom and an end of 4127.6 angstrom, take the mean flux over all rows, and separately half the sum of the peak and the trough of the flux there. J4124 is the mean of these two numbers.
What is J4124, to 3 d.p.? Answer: 0.818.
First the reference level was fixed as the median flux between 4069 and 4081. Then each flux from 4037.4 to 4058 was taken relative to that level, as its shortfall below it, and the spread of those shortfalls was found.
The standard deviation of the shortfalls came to 0.033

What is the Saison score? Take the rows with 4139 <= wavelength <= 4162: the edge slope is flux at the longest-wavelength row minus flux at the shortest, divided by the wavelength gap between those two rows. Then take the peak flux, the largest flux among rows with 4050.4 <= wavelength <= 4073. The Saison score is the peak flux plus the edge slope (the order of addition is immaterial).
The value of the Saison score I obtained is 0.882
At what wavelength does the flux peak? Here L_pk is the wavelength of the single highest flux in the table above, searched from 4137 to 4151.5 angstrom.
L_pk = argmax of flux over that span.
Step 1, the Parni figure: 4139.53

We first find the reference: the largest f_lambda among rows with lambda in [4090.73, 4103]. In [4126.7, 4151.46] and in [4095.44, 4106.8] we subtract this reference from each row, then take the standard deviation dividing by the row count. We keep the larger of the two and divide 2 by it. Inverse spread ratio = 28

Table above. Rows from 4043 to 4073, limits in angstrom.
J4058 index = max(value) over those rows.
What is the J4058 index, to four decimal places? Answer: 0.8863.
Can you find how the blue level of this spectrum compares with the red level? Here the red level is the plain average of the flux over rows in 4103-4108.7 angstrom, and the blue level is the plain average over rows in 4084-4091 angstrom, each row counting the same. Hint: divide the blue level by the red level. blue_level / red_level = 1.29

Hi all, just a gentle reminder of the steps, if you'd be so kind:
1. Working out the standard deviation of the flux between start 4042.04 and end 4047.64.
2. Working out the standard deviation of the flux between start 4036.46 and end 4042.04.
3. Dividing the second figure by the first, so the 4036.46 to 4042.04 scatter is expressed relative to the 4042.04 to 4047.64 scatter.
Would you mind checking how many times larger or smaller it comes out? 1.1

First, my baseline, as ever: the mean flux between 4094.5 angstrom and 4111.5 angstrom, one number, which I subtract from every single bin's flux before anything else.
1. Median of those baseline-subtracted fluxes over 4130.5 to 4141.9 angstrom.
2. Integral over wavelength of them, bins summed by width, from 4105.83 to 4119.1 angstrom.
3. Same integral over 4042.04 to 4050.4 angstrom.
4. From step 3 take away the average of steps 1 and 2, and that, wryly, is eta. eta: -0.26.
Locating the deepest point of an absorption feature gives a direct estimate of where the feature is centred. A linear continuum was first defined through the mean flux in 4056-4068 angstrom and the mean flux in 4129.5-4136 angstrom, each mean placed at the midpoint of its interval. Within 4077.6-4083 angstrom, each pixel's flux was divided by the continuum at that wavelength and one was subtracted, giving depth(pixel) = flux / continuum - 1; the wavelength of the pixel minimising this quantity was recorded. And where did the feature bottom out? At 4078.04 angstrom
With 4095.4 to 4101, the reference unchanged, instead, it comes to 4100.63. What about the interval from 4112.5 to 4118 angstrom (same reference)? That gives 4115.77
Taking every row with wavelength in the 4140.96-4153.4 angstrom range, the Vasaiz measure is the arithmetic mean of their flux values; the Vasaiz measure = 0.75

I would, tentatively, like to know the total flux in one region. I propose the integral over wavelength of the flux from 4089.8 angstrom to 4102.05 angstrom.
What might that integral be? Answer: 10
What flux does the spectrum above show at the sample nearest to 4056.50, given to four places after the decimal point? 0.6951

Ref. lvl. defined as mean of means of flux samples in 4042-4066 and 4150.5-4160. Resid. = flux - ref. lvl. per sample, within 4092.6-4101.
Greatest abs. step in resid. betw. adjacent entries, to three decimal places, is 0.064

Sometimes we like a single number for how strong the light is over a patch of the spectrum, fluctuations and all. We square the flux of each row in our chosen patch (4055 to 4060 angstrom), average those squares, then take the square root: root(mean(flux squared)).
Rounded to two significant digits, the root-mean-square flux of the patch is 0.71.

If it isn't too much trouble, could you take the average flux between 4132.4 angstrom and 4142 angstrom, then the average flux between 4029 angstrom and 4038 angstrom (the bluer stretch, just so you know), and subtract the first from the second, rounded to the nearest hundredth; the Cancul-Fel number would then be -0.10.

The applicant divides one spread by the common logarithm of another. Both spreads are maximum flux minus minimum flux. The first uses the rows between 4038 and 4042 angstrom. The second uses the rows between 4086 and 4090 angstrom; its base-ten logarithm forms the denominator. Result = -0.040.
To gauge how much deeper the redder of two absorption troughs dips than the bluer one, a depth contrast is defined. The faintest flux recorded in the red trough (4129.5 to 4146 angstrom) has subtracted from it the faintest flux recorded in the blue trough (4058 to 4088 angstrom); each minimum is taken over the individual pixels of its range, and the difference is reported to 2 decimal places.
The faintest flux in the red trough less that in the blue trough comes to 0.10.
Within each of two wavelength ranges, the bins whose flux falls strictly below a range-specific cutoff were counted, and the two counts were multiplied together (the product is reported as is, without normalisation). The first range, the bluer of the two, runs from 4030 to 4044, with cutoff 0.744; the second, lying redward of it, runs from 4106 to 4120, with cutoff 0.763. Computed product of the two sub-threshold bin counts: 24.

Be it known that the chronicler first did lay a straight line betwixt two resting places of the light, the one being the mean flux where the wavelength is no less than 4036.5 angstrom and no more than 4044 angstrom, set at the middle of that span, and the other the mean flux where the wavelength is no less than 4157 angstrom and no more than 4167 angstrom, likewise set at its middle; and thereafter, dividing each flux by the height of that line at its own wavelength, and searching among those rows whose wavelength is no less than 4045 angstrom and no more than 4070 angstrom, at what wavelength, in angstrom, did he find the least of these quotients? 4054.63 angstrom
